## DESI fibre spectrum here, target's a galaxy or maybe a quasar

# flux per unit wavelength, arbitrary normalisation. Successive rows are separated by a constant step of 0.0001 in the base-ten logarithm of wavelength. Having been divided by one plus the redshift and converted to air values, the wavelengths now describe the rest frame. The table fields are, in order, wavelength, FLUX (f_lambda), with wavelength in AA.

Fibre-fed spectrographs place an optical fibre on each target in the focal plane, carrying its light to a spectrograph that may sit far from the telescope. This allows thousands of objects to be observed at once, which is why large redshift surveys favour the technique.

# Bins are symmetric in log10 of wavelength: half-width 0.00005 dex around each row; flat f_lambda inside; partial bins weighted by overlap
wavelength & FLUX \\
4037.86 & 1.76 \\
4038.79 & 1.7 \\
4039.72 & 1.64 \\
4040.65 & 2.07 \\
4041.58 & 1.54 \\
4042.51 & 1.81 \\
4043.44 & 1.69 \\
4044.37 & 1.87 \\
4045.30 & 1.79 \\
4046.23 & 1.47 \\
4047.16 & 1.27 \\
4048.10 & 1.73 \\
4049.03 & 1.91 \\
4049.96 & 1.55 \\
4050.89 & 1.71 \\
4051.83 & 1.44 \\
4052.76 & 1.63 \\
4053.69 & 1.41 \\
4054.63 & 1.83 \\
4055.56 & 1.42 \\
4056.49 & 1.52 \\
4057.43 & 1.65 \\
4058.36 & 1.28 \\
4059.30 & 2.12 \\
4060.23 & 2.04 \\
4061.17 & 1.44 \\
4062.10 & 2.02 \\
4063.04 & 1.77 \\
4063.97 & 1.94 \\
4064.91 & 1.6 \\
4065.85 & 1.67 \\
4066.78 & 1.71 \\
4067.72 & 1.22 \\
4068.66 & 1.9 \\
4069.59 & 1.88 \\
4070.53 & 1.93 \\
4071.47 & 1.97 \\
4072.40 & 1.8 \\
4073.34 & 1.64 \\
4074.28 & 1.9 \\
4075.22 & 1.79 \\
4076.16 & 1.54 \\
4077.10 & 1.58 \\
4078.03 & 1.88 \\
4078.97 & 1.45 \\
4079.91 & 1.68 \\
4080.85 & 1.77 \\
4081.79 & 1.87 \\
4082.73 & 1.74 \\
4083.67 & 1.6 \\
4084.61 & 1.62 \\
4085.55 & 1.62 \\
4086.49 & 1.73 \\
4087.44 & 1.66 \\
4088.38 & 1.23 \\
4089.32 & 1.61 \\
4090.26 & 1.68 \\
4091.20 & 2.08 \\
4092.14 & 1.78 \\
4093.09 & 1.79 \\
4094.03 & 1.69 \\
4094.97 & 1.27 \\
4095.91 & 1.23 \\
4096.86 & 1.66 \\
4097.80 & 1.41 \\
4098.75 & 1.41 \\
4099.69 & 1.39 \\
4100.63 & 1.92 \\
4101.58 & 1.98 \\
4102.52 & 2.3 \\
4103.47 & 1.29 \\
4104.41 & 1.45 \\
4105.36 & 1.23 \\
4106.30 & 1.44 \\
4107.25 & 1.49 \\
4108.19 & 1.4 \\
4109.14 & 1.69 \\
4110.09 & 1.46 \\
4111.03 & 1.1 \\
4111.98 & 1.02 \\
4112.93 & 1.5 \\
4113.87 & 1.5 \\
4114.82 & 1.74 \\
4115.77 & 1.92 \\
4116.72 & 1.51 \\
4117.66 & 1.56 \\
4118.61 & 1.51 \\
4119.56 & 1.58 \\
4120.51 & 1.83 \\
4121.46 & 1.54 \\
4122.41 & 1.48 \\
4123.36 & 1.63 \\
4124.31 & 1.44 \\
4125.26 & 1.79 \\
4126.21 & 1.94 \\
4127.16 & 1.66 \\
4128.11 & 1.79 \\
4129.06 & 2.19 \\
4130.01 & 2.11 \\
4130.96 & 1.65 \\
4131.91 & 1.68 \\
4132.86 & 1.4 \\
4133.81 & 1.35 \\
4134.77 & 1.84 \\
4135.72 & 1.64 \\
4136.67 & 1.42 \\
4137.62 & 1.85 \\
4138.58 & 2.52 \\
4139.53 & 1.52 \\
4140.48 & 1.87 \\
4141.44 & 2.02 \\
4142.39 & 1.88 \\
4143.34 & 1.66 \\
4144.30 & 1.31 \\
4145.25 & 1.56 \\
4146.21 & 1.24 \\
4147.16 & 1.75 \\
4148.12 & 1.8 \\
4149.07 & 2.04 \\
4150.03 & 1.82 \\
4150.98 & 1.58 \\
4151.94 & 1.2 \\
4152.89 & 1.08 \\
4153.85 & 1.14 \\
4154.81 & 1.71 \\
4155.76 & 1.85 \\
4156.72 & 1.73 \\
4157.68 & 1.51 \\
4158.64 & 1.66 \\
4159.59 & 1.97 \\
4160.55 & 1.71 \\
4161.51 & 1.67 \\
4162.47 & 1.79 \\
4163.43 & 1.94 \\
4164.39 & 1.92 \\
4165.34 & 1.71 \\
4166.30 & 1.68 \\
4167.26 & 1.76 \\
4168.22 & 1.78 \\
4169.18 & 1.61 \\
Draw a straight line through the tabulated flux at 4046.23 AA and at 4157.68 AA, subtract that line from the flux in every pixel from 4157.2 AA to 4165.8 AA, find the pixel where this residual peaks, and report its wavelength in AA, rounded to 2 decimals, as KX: 4159.59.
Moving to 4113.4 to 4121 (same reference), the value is 4115.77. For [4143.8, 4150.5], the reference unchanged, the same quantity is 4149.07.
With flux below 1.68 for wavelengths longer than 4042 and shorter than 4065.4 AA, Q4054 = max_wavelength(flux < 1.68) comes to 4064.91 AA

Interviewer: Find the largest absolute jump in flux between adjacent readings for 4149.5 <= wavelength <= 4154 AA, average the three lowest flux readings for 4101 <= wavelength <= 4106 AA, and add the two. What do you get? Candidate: 1.70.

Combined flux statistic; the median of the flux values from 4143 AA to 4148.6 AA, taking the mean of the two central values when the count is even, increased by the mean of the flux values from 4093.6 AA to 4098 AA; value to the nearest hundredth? 3.06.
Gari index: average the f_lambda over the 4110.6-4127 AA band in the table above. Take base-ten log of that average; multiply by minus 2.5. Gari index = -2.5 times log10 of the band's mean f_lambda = -0.49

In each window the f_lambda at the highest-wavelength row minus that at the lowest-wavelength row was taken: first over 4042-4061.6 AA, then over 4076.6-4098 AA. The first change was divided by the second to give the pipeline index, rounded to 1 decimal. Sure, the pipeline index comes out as 2.2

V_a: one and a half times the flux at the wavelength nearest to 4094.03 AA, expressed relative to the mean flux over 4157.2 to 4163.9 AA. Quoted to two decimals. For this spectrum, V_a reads 1.45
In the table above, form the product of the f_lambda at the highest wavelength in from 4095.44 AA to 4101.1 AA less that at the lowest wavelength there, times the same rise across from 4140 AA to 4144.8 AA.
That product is -0.39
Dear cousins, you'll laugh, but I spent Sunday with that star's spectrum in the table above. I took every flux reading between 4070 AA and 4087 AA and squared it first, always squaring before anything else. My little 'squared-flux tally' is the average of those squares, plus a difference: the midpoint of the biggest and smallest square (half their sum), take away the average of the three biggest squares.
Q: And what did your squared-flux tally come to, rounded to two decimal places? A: 2.26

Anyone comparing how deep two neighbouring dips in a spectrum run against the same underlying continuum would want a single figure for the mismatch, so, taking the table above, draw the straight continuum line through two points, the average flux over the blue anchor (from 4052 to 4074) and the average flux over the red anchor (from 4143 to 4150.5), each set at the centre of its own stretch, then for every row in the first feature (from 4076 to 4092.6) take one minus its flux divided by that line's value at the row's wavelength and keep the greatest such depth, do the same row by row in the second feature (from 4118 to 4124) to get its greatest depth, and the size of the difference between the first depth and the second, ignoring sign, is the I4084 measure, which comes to 0.16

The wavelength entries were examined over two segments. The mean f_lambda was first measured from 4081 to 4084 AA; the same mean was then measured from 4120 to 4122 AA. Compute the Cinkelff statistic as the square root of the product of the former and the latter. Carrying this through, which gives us 1.71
